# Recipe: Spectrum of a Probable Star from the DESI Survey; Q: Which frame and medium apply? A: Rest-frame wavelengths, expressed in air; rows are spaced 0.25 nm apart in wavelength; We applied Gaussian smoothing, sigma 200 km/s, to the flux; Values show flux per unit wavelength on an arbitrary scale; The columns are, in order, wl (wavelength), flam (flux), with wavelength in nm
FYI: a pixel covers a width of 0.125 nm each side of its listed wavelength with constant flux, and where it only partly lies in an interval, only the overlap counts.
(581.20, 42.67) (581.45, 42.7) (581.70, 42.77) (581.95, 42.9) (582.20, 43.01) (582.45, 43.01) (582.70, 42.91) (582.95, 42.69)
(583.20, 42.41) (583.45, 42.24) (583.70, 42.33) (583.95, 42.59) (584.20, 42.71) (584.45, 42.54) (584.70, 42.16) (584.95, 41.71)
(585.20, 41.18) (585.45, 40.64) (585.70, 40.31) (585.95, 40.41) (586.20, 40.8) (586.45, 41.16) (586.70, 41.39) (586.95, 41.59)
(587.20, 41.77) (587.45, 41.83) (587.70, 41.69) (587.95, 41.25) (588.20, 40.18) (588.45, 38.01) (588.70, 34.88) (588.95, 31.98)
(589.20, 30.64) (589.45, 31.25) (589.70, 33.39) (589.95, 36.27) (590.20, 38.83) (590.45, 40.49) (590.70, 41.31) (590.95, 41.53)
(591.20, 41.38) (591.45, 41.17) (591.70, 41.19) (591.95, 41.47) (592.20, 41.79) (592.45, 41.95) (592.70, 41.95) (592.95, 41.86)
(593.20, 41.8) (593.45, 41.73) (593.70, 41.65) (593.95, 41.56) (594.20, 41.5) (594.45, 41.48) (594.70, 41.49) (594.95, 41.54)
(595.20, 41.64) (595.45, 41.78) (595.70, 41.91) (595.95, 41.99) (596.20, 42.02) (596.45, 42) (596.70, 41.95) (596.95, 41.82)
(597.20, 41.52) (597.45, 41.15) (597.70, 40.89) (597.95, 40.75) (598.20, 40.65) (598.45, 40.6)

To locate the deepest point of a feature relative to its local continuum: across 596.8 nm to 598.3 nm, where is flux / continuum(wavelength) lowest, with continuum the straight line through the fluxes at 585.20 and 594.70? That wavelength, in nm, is 598.20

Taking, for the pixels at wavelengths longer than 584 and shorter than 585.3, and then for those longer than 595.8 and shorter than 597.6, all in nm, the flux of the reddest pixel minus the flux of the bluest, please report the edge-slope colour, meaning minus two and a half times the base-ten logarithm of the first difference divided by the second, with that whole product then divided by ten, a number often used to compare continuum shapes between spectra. -0.1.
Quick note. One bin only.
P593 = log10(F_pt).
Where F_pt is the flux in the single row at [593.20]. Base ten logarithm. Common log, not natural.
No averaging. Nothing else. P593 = 1.62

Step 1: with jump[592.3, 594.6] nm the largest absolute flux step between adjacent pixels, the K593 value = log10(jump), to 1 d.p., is -1.0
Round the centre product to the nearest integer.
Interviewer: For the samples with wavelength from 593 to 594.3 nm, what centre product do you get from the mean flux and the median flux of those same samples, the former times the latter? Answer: 1735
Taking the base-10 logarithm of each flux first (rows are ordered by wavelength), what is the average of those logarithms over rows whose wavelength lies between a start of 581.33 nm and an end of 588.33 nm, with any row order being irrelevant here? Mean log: 1.62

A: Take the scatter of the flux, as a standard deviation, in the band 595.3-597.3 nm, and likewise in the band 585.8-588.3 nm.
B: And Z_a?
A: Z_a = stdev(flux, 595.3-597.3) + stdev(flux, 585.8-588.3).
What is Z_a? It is 0.7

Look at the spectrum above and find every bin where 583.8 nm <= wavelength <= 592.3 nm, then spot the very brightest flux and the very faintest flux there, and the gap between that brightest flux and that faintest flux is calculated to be 12.1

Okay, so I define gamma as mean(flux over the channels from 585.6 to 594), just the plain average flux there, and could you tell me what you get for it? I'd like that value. 39.7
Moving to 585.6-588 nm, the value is 41.2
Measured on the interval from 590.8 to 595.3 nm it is 41.6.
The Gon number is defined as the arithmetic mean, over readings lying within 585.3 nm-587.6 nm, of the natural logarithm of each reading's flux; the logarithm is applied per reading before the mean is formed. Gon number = 3.72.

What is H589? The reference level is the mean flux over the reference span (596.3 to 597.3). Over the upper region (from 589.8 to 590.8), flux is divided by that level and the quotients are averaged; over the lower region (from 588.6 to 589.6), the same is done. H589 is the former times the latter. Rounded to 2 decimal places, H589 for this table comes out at 0.72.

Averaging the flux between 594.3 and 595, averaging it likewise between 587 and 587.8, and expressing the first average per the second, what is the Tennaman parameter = 0.99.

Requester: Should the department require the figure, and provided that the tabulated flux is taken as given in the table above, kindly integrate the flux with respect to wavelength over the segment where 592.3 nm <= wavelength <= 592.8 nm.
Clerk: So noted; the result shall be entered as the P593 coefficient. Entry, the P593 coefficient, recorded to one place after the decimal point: 21.0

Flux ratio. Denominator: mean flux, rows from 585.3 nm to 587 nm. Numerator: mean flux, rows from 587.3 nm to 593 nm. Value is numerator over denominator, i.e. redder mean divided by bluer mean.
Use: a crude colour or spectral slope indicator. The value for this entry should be 0.95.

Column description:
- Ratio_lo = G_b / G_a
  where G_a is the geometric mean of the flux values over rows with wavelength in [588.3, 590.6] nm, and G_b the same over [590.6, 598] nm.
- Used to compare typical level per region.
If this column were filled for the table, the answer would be 1.19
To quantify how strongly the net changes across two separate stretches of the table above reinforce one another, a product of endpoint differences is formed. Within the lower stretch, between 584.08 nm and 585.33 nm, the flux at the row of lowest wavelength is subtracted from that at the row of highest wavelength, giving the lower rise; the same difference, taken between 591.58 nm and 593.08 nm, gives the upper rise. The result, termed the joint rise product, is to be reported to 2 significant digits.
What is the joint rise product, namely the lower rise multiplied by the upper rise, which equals -1.0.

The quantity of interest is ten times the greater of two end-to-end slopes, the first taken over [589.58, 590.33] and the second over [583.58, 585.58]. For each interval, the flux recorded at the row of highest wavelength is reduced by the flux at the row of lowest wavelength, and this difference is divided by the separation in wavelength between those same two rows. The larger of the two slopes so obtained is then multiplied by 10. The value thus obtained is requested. 109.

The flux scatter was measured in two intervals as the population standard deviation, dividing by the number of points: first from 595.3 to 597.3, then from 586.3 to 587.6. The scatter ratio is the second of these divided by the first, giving 1.6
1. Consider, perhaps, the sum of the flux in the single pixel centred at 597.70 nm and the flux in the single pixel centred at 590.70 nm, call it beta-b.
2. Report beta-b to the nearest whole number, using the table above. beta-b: 82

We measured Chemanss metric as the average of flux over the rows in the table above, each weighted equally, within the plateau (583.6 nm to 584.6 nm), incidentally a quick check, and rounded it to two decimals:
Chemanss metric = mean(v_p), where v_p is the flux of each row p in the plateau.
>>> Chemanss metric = 42.54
